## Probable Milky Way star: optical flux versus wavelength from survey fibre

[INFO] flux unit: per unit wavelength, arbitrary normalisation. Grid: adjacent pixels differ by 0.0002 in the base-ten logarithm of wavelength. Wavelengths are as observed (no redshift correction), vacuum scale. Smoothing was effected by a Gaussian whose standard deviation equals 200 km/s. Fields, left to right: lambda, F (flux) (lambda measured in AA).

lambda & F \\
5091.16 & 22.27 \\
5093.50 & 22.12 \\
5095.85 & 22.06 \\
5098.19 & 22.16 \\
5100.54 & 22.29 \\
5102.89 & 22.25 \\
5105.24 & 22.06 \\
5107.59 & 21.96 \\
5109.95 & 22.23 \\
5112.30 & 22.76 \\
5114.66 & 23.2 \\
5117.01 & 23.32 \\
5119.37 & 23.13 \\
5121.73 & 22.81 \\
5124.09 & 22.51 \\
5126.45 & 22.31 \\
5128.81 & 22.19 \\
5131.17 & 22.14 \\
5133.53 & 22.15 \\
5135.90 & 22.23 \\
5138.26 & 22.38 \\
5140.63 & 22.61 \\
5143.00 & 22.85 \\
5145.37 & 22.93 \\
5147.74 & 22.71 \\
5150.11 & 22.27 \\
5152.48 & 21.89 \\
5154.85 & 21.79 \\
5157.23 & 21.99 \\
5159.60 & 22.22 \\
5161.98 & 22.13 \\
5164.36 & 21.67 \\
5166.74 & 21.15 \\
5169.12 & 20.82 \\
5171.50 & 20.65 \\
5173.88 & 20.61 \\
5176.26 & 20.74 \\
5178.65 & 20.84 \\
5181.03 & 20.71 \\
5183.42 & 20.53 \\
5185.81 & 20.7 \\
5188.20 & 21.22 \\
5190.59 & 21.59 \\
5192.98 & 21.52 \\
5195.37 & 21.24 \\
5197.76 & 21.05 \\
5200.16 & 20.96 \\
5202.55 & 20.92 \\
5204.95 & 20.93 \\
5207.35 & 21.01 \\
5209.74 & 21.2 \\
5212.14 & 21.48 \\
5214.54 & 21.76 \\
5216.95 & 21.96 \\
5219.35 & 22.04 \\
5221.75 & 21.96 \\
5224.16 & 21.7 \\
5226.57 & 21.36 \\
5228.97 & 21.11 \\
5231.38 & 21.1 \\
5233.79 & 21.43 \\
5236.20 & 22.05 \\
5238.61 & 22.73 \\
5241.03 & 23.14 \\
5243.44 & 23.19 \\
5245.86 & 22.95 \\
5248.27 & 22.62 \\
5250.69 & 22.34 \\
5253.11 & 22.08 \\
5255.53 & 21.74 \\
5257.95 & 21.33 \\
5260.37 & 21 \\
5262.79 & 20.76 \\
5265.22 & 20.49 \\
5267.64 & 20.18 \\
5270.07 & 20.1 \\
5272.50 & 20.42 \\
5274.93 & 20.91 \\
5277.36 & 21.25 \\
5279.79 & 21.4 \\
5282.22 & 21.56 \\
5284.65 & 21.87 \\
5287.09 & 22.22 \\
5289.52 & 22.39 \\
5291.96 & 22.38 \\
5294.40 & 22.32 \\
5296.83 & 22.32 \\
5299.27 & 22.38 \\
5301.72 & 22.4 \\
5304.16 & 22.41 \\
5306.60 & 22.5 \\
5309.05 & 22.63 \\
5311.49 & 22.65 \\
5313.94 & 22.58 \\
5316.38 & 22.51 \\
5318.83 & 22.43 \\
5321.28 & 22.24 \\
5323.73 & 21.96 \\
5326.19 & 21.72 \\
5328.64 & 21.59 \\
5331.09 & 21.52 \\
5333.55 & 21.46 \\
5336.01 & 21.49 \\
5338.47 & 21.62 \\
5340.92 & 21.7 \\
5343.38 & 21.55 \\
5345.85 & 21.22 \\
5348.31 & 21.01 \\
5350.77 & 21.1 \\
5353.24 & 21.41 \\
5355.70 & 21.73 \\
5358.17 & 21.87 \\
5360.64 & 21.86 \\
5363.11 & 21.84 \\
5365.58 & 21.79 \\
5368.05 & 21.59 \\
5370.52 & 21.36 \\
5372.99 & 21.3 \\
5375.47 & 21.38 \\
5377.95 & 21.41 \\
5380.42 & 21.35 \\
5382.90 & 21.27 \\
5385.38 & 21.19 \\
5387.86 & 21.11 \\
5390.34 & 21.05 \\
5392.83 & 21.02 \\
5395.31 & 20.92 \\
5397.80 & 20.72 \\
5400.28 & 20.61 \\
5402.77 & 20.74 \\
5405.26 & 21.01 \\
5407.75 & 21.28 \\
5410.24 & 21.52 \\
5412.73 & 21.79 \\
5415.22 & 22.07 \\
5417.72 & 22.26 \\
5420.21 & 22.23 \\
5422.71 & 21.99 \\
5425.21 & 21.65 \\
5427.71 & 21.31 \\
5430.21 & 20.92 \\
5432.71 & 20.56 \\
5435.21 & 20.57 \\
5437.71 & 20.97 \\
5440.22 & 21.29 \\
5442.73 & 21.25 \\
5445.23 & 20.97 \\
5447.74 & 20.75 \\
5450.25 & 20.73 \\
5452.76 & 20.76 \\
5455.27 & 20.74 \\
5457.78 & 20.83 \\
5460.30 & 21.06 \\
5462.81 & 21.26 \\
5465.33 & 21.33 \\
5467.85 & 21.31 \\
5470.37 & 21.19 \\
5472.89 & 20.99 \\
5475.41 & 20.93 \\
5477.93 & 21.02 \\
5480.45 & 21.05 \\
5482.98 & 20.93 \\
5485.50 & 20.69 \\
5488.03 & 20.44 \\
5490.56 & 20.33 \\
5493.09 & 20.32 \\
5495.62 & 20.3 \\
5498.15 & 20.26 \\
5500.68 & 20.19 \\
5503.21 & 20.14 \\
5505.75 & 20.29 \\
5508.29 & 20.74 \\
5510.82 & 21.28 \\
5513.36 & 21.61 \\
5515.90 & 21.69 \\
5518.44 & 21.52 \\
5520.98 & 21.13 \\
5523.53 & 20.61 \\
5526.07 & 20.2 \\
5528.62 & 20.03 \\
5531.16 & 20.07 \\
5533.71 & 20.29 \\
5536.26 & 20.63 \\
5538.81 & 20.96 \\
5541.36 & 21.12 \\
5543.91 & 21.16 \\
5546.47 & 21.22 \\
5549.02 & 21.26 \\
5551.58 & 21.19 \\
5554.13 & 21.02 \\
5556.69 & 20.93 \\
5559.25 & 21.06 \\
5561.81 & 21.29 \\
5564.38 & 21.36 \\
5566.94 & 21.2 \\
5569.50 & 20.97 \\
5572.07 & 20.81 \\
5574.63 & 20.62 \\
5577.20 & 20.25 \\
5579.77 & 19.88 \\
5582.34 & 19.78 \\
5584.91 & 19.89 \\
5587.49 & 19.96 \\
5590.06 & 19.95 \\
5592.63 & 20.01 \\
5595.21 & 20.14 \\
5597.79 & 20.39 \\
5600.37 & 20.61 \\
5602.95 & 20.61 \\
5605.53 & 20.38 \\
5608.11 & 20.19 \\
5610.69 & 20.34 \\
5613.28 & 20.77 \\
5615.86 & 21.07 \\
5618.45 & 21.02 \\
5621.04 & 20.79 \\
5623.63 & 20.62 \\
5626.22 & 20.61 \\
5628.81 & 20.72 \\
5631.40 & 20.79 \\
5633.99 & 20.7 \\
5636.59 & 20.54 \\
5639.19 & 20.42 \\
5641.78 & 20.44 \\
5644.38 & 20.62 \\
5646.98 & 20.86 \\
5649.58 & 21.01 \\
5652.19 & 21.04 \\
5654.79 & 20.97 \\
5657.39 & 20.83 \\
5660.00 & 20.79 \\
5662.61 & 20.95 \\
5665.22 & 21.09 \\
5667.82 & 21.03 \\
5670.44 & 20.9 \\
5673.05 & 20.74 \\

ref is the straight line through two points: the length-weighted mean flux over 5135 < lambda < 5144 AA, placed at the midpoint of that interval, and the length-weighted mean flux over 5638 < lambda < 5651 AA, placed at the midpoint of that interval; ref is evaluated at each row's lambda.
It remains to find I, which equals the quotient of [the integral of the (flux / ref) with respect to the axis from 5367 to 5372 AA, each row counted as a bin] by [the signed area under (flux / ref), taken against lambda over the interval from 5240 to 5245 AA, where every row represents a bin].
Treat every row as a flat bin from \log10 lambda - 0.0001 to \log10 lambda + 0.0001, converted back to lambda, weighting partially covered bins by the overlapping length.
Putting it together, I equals 0.9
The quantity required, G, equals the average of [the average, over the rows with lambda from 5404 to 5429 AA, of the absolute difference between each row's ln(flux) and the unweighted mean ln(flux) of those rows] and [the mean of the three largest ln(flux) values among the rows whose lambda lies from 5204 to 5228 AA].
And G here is 1.55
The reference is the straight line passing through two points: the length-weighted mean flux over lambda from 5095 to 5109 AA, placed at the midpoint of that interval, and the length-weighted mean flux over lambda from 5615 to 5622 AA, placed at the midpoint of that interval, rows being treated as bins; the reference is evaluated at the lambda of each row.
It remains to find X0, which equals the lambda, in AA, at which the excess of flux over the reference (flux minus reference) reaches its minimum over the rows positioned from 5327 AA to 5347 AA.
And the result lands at 5345.85 AA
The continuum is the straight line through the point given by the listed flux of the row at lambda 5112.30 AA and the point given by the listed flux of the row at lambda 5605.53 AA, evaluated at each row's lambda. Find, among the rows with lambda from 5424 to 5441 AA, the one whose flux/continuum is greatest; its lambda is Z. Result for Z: 5425.21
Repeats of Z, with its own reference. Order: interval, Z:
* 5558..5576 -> 5564.38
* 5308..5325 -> 5311.49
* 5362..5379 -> 5363.11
